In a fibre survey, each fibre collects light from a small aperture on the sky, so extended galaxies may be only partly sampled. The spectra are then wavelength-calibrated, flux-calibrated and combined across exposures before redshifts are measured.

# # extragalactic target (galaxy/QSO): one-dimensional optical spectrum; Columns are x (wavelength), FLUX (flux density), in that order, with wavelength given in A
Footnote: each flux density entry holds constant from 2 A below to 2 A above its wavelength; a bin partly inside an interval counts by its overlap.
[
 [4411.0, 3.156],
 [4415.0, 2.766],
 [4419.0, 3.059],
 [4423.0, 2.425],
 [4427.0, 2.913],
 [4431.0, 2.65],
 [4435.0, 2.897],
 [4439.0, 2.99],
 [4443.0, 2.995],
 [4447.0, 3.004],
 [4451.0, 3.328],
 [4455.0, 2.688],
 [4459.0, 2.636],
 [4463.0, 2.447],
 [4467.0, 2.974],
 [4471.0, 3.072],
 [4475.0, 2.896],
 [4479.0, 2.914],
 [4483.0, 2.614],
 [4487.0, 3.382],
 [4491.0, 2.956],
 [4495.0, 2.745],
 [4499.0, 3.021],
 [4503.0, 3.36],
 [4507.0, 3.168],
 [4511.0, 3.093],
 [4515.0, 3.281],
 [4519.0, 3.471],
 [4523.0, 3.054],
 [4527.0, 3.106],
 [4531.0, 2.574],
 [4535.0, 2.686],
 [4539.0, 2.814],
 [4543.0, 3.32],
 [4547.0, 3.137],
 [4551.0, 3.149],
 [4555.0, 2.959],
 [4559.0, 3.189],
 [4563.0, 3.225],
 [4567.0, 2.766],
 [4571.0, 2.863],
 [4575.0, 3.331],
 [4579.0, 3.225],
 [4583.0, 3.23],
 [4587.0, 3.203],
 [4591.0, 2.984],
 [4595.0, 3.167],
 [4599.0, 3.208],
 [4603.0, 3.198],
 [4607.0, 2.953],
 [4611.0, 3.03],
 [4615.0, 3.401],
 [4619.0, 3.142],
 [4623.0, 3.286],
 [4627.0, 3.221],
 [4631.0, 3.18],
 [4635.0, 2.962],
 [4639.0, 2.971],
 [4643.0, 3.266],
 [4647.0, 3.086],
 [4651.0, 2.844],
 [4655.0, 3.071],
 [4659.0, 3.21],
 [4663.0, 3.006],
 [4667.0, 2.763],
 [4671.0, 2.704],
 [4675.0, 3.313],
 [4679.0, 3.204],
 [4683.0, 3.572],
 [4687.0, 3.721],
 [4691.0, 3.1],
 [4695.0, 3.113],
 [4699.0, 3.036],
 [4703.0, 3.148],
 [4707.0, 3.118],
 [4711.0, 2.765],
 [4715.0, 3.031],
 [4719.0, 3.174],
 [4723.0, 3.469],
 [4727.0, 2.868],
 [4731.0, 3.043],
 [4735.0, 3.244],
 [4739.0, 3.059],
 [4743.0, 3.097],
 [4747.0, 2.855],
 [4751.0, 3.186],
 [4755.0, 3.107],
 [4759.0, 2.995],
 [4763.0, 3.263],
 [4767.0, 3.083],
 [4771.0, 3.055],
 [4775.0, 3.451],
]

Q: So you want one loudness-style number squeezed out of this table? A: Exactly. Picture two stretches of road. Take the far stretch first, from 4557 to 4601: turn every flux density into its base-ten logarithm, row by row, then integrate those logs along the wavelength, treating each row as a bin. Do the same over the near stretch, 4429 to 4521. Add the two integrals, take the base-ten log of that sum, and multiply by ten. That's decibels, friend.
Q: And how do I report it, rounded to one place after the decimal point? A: 18.1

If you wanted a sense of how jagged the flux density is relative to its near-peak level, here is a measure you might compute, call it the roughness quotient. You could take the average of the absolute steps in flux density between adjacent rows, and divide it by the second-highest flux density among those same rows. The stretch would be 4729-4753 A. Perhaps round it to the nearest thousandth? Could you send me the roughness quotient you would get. 0.063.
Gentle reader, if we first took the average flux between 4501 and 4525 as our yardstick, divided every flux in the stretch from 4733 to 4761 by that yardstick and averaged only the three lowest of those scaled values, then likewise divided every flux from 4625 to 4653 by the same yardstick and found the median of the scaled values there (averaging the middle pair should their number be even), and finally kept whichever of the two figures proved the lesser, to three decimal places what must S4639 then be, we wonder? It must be 0.917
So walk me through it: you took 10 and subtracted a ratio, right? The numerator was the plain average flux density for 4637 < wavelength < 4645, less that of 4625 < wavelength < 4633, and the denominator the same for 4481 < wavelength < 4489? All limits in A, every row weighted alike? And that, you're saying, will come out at 10.03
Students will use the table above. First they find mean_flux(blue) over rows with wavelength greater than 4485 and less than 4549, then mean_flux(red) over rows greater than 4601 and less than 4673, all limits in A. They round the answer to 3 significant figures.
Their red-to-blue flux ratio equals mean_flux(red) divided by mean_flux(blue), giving 1.00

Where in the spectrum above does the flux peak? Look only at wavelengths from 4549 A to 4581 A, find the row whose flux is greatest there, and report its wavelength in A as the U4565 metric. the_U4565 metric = 4575.0 A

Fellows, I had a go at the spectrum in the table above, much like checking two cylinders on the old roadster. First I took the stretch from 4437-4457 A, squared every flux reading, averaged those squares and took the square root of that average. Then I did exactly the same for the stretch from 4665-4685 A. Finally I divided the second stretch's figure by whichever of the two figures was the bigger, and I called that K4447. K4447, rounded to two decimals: 1.00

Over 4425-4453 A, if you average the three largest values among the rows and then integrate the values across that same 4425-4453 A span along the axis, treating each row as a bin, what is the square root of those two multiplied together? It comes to 16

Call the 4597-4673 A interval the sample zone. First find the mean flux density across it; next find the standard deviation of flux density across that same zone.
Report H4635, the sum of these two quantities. 3.26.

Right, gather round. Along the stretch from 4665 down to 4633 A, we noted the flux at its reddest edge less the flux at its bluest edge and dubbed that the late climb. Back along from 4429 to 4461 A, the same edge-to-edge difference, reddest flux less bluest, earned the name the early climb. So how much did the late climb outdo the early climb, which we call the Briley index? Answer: 0.1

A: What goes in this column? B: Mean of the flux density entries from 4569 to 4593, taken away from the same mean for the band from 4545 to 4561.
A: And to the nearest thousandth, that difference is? -0.031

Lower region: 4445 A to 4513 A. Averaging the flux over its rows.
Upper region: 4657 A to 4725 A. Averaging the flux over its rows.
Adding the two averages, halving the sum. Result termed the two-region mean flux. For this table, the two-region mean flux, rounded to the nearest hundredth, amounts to 3.05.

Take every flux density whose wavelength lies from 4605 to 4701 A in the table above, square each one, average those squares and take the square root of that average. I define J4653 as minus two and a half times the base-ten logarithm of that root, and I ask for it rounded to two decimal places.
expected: -1.24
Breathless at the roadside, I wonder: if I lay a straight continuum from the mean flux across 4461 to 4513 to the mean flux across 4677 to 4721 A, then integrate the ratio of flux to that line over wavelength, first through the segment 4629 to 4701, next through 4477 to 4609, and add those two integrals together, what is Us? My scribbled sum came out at 205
